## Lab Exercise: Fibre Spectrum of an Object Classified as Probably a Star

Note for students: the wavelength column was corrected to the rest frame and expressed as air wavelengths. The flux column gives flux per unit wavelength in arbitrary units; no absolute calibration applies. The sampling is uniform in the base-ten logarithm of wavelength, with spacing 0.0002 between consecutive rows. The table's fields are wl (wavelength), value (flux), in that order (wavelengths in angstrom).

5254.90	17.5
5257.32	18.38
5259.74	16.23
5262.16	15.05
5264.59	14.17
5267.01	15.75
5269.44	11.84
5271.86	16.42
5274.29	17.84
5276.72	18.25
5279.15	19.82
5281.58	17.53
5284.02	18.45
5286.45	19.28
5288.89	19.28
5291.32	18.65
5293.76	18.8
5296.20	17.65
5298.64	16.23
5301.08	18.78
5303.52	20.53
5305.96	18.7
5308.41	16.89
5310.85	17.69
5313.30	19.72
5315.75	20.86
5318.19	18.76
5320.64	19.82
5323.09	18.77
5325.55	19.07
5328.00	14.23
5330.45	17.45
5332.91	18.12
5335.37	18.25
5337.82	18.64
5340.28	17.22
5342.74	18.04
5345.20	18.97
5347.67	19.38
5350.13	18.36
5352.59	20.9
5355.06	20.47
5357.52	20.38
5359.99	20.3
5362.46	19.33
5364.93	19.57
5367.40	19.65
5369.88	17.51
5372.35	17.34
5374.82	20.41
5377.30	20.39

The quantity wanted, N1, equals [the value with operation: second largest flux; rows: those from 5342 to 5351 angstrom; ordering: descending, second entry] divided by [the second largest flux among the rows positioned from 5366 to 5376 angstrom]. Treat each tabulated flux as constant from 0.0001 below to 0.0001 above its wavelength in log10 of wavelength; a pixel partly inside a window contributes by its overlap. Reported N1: 0.97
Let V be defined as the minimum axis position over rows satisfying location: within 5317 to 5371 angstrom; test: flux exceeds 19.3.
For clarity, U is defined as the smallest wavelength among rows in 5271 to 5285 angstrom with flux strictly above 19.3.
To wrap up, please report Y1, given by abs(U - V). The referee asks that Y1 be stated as 41.5 angstrom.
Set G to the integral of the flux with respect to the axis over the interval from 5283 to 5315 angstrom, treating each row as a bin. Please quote 593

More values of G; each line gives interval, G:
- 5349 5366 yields 339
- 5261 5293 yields 548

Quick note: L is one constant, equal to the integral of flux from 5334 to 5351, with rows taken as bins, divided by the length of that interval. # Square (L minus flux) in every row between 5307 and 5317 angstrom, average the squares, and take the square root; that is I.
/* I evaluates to 1.62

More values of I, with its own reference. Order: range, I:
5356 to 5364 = 1.67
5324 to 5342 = 1.71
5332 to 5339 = 0.23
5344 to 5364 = 1.58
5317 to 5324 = 0.87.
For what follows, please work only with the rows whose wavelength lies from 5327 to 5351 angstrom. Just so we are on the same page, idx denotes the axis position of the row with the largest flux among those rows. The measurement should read 5347.67 angstrom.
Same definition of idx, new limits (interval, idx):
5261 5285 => 5279.15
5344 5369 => 5352.59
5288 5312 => 5303.52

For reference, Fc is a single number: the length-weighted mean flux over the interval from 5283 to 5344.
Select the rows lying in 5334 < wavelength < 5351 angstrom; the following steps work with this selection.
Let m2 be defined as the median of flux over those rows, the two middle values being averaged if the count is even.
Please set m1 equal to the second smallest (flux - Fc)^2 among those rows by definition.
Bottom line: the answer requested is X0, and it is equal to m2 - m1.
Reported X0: 18.3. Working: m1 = 0.02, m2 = 18.4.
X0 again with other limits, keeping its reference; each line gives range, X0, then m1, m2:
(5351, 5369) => 18.9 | 1.38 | 20.3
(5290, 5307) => 18.6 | 0.09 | 18.7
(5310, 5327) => 18.9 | 0.14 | 19.1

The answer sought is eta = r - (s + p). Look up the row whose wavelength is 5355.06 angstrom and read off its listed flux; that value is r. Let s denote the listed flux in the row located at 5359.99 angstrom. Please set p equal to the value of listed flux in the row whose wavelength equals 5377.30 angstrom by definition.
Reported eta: -20.2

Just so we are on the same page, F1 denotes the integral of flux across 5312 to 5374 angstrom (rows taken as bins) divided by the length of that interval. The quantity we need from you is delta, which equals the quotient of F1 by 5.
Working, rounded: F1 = 18.85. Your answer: 3.77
